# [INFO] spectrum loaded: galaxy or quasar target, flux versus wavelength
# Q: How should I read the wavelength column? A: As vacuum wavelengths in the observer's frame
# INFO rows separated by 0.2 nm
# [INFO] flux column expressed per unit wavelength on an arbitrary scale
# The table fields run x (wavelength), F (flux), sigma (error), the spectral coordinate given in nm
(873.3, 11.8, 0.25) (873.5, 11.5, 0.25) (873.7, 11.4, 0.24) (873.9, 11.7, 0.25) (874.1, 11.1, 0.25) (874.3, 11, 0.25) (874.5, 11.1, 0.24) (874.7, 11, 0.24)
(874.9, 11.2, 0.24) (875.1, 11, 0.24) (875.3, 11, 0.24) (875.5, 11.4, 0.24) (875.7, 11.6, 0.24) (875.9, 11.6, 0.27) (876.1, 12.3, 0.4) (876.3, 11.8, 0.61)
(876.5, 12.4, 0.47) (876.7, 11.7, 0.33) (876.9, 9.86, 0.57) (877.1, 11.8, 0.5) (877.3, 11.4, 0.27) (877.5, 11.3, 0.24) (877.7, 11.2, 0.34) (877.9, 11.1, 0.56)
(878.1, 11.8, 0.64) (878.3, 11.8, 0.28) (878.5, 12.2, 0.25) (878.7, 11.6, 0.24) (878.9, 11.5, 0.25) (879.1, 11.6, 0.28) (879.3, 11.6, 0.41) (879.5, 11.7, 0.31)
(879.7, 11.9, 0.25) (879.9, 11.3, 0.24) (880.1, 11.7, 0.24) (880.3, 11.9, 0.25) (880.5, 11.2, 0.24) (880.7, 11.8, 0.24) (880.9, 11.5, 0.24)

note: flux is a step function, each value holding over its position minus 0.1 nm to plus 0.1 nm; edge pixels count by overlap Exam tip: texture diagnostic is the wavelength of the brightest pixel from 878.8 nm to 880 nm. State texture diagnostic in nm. 879.7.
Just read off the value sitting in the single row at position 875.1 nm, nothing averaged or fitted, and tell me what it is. 11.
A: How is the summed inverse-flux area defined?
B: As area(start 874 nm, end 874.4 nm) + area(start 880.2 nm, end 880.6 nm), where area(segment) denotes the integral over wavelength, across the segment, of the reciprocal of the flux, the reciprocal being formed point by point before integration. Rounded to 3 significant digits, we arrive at 0.0709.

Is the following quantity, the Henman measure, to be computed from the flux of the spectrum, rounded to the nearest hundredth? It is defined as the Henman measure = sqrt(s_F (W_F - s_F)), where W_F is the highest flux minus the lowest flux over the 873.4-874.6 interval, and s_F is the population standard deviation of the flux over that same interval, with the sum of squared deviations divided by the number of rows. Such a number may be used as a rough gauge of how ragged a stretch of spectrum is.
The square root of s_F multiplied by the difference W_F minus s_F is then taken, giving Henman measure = 0.34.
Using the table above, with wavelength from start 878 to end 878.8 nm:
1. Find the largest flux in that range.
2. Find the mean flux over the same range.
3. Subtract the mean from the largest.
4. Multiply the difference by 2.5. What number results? 0.9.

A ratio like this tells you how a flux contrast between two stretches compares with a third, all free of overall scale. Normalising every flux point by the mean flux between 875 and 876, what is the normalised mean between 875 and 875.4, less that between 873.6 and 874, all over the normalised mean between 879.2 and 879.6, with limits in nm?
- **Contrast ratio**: -0.05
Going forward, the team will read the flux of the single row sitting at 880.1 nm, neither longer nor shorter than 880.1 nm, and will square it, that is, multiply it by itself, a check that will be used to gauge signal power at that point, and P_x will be 137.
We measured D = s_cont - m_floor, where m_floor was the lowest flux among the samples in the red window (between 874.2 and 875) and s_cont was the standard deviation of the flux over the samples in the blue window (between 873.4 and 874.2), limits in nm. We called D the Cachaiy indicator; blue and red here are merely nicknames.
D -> -10.8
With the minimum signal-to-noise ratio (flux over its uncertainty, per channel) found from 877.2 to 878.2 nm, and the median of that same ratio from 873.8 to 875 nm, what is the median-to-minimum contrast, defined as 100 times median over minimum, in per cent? 250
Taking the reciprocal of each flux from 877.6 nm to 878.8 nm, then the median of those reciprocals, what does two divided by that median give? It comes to 23.4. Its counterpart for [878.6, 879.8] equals 23.2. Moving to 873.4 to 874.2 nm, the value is 22.9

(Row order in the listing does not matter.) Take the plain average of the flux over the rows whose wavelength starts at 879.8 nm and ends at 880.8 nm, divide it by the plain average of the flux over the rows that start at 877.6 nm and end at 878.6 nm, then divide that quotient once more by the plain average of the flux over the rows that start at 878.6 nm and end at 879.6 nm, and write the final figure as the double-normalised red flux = 0.086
